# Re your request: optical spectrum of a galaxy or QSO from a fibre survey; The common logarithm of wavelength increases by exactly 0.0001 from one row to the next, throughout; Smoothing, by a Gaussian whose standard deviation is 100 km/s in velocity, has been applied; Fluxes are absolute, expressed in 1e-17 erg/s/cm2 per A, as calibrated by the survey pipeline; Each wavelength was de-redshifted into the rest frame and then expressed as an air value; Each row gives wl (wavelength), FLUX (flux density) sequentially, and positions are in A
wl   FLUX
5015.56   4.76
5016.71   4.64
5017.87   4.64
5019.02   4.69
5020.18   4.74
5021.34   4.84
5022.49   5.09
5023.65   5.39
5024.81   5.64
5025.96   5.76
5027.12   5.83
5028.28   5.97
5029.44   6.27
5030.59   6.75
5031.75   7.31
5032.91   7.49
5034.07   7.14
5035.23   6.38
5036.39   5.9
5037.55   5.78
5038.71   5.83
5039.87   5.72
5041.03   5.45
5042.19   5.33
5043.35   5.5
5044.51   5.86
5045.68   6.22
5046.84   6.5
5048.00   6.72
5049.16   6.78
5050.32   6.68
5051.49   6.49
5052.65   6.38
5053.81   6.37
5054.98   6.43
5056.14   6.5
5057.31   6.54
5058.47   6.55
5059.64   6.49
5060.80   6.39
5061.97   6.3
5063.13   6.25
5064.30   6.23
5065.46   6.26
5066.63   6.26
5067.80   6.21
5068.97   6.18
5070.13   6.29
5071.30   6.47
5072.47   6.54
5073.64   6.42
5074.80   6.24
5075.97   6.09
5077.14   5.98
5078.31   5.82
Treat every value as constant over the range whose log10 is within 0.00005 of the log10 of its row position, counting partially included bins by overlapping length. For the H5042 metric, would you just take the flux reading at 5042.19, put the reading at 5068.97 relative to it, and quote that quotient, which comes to 1.16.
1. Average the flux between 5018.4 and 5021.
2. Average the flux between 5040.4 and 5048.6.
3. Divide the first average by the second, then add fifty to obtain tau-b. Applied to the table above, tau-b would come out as 50.8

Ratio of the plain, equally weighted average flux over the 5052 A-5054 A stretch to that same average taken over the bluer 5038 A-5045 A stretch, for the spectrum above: 1.14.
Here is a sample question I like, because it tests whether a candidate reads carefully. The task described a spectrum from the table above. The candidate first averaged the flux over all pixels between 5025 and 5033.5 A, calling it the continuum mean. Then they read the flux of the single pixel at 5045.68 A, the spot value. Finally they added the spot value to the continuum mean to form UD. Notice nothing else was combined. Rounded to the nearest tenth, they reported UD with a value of 12.7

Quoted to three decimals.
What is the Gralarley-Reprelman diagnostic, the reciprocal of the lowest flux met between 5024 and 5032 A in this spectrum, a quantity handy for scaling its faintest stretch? 0.177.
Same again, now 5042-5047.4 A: 0.188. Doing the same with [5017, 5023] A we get 0.216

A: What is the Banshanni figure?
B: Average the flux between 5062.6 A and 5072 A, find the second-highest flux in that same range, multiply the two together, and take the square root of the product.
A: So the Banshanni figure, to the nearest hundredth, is 6.28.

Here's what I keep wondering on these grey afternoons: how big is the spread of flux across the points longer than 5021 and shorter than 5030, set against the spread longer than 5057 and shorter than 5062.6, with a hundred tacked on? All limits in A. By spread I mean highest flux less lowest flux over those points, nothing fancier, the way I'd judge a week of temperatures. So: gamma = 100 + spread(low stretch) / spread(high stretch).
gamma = 106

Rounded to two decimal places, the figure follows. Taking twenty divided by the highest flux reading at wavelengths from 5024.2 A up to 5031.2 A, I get 2.96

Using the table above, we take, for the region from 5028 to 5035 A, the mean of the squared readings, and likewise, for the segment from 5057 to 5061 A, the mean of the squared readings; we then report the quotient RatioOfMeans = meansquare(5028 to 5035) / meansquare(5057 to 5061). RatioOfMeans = 1.11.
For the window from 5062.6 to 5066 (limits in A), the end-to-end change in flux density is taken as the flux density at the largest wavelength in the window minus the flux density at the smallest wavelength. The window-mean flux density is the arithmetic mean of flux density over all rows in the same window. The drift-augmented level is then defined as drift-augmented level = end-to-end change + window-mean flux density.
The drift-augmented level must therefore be 6.26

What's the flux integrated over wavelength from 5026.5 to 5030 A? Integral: 21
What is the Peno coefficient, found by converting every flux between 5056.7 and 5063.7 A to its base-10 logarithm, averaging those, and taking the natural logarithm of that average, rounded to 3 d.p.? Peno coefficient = -0.214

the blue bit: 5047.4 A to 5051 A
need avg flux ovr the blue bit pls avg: 6.7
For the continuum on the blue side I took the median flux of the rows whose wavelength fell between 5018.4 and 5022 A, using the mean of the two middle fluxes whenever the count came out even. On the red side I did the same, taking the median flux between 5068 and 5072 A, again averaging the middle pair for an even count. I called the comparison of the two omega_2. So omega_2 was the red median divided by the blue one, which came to 1.33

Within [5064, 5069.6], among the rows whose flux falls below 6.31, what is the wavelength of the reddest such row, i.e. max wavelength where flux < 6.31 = 5068.97 A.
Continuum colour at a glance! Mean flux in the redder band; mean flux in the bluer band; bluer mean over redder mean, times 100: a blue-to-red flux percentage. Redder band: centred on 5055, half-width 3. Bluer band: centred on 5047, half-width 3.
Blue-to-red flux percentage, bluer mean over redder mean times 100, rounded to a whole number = 100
